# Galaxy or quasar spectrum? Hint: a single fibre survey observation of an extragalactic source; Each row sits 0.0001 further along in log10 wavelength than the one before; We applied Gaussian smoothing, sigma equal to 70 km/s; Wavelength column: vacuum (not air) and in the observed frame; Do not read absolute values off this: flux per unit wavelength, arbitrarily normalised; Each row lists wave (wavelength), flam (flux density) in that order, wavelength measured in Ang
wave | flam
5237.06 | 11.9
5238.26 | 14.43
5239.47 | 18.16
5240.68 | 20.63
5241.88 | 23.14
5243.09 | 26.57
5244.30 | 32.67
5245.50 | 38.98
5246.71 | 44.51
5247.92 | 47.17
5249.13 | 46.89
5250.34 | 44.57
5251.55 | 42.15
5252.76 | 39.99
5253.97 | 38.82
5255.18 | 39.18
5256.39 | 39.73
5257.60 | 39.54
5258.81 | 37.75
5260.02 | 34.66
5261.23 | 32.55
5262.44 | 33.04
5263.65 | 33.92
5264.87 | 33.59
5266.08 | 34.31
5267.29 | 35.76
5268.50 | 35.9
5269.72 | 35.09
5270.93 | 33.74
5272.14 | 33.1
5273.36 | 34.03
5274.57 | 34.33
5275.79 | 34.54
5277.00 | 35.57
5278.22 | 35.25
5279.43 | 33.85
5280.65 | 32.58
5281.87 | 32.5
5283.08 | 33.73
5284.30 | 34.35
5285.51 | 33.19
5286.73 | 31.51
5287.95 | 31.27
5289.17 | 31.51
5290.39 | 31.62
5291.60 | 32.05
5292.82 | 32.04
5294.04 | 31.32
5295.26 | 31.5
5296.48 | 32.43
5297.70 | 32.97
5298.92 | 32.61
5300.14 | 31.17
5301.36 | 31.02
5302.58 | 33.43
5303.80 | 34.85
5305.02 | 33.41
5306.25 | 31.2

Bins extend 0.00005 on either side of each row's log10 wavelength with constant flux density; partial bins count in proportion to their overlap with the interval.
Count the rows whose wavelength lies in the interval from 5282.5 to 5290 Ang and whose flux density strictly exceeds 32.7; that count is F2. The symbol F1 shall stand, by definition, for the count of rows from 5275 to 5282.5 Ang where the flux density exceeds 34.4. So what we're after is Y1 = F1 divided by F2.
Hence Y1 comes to 1.0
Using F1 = 3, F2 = 3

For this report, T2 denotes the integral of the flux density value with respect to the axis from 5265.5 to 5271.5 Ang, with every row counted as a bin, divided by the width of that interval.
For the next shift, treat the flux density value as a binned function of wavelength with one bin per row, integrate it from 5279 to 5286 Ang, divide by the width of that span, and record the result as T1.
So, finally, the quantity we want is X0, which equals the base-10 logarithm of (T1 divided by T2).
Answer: -0.021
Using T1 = 33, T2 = 35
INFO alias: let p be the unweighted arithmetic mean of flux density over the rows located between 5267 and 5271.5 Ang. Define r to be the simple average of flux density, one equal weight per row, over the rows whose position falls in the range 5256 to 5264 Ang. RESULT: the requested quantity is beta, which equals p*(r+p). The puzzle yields 2494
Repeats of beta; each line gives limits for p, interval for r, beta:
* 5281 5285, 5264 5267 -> 2262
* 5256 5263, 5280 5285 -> 2517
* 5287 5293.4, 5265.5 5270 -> 2123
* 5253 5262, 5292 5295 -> 2590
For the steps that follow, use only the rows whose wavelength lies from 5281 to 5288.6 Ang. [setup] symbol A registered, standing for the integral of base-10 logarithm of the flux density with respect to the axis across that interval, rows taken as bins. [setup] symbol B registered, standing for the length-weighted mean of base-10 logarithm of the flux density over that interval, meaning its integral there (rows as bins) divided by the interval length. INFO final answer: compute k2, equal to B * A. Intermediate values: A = 11.5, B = 1.51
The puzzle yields 17.4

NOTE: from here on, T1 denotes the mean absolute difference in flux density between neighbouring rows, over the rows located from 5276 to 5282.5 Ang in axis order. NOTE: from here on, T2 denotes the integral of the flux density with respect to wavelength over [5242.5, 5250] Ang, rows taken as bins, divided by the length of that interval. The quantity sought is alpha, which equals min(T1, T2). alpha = 0.77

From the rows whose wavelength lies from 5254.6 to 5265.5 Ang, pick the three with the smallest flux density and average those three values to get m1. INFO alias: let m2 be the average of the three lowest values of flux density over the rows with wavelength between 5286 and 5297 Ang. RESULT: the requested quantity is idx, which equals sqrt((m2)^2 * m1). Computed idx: 180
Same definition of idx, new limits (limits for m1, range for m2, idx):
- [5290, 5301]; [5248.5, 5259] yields 216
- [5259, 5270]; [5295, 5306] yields 180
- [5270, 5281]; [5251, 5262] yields 201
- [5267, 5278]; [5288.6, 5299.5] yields 182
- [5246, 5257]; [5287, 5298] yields 196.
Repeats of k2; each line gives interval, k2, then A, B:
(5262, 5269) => 16.5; 10.8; 1.54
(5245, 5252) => 18.9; 11.5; 1.64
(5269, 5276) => 16.4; 10.7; 1.53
